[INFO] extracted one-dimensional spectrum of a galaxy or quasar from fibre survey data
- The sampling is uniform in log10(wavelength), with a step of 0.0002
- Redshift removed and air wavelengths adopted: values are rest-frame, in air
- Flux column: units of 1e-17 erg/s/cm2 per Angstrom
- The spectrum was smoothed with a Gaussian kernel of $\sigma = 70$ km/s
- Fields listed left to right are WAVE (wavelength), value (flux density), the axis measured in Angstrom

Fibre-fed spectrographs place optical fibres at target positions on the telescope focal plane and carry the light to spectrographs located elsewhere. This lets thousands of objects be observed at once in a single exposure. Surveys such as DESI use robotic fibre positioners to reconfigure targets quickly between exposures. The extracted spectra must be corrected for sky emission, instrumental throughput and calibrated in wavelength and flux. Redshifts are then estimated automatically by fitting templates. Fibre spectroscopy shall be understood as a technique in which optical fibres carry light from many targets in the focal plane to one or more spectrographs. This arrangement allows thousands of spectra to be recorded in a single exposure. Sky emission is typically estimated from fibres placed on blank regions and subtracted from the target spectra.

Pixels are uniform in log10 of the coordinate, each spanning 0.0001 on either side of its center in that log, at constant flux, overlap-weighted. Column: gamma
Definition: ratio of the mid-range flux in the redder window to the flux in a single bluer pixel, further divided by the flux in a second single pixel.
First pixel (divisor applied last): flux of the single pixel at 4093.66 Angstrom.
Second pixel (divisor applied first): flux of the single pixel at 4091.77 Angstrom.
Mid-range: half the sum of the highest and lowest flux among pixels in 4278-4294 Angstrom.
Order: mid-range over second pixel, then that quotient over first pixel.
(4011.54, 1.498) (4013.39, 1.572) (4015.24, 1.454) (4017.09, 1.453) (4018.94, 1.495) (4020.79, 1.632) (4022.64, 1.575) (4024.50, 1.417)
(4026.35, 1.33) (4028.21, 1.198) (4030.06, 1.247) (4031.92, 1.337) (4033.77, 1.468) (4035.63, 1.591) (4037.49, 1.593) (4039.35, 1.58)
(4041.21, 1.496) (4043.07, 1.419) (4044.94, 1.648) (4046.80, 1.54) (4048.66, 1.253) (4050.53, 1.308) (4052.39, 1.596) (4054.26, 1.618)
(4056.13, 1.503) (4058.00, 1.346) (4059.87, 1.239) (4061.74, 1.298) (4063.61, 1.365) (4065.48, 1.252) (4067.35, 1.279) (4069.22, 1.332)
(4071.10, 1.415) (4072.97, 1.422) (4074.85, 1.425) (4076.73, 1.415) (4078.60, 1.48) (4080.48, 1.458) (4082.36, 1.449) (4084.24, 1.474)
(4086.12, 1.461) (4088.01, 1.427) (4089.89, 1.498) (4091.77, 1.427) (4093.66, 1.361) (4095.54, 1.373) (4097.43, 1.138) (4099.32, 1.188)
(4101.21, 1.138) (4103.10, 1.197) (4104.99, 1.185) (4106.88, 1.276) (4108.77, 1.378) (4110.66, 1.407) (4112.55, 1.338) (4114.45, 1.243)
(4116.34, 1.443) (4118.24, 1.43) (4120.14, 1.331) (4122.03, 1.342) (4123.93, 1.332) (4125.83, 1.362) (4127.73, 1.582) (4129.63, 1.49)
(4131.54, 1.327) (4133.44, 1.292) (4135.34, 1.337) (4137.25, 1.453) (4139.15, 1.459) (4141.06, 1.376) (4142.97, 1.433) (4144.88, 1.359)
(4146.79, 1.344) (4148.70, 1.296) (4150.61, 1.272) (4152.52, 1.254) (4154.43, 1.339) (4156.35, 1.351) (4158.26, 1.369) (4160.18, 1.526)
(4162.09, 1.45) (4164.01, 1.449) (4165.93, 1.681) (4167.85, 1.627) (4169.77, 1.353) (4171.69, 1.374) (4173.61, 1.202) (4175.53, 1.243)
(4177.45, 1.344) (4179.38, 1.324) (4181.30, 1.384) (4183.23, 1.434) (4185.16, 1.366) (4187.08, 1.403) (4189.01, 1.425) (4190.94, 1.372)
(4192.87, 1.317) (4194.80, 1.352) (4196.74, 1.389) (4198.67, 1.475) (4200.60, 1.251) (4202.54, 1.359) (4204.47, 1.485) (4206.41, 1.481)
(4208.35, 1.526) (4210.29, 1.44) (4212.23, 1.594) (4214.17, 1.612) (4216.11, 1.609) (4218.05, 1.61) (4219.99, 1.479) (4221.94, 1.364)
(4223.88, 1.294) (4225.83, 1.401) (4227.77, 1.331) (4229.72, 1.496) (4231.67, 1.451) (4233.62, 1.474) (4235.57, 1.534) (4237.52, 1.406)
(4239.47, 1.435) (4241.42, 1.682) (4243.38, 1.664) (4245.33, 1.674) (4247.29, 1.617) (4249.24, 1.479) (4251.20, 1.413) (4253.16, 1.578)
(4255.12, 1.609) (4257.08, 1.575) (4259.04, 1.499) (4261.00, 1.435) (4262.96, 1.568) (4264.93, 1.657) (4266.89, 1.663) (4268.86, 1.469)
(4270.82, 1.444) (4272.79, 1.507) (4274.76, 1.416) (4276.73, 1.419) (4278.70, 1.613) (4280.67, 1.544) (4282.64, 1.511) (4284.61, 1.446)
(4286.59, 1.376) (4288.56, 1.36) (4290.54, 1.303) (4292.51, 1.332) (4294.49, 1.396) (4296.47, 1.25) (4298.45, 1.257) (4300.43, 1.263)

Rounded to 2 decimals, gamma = 0.75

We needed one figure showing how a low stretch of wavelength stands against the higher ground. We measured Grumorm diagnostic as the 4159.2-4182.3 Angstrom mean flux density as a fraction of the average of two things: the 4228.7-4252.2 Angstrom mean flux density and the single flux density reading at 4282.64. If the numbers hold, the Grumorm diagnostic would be 0.930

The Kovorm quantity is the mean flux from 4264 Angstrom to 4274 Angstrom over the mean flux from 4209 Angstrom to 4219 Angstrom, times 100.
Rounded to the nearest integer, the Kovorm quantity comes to 98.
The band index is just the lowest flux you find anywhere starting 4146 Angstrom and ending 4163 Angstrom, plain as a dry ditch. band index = 1.254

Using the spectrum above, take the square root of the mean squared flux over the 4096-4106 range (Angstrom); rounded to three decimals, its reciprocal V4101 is 0.855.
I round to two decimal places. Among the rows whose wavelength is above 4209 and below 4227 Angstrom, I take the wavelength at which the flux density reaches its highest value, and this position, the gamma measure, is 4214.17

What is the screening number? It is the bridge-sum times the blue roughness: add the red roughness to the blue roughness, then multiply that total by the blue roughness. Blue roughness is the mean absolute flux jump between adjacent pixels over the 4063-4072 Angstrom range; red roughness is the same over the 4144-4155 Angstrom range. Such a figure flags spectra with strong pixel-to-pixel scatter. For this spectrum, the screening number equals 0.0074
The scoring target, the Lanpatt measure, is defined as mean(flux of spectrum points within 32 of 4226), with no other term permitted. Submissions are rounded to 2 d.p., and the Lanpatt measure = 1.49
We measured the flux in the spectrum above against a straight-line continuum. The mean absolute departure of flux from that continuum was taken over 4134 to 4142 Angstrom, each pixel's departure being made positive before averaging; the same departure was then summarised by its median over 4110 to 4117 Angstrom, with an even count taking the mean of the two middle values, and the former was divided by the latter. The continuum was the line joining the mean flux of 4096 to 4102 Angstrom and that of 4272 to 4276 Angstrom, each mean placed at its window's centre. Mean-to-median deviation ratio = 0.9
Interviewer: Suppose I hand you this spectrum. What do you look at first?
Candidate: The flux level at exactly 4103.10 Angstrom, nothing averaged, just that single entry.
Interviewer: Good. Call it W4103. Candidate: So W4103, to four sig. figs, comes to 1.197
